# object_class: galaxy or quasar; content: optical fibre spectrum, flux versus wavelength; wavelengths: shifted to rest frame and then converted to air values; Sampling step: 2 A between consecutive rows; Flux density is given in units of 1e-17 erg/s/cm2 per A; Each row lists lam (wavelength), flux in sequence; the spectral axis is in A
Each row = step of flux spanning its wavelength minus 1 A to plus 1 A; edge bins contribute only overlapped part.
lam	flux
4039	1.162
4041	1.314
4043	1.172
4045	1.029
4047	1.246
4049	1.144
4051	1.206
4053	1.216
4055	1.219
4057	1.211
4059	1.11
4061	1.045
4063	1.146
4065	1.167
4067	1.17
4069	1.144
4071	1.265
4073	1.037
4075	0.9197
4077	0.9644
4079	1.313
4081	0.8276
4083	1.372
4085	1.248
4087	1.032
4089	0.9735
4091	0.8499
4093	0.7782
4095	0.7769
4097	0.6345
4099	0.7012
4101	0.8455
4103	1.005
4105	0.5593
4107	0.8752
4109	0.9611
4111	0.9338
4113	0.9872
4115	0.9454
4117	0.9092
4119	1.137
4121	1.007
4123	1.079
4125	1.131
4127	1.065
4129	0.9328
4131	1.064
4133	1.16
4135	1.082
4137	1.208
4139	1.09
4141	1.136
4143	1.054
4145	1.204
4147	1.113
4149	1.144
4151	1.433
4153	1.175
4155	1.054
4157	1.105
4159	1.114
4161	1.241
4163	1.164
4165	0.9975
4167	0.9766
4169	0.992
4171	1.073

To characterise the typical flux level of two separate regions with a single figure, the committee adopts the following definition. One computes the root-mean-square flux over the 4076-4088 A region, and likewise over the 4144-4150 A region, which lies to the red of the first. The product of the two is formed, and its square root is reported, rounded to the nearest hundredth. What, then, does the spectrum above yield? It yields 1.15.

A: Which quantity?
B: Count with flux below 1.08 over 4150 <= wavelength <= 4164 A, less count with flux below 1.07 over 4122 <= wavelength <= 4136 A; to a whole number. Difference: -2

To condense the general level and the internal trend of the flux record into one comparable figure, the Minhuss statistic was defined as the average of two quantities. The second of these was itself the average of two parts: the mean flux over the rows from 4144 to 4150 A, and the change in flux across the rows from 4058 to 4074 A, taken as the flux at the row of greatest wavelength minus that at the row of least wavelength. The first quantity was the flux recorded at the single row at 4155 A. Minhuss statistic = 0.797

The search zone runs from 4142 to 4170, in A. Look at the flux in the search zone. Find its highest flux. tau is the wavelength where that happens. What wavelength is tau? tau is 4151 A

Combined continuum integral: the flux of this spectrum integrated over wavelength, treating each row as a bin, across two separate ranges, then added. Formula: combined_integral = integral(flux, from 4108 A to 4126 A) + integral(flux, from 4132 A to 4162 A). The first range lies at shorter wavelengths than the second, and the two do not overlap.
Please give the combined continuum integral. 53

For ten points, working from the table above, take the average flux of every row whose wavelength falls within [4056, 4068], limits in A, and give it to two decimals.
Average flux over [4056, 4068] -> 1.14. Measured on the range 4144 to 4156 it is 1.19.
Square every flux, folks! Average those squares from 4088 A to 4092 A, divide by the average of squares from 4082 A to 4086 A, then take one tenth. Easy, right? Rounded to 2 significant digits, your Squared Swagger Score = 0.049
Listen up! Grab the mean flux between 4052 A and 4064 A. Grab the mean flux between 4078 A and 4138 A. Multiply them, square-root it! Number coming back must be 1.07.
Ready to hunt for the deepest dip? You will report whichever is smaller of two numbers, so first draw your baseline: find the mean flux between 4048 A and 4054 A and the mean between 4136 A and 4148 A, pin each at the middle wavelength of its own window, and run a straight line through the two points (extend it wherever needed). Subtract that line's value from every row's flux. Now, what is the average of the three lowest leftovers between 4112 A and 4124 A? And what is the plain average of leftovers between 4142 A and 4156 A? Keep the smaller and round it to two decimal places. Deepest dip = -0.20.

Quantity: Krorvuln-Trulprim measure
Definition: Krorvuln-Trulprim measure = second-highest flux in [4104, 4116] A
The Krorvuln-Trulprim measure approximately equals 0.9611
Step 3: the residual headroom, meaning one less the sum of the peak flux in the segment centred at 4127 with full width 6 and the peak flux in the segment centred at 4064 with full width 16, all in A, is -1.40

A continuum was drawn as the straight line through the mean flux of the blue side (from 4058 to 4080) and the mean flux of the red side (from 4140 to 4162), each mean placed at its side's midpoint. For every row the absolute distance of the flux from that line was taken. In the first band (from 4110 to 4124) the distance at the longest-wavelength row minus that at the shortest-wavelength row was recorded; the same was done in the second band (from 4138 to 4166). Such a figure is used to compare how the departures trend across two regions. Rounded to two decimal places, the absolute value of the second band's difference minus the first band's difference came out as 0.25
